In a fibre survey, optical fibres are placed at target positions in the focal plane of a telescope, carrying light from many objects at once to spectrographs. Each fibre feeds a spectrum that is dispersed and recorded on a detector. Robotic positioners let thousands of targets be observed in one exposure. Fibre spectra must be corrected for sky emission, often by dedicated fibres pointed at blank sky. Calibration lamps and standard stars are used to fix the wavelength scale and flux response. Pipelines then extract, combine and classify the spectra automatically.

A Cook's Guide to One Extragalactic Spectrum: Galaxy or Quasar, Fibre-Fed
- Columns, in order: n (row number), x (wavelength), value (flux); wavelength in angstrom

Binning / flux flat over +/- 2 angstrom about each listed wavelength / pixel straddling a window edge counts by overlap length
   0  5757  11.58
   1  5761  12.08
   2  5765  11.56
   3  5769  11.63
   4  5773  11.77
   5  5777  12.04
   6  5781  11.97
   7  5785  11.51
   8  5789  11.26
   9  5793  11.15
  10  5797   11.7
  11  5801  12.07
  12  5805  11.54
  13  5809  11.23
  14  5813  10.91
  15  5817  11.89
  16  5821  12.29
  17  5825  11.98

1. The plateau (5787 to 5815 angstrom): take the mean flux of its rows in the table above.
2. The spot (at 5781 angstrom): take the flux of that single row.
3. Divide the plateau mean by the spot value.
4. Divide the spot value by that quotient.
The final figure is 12.6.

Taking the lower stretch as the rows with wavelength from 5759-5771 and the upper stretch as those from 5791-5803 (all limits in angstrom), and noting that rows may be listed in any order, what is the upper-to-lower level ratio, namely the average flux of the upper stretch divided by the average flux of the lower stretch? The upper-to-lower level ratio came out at 0.99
